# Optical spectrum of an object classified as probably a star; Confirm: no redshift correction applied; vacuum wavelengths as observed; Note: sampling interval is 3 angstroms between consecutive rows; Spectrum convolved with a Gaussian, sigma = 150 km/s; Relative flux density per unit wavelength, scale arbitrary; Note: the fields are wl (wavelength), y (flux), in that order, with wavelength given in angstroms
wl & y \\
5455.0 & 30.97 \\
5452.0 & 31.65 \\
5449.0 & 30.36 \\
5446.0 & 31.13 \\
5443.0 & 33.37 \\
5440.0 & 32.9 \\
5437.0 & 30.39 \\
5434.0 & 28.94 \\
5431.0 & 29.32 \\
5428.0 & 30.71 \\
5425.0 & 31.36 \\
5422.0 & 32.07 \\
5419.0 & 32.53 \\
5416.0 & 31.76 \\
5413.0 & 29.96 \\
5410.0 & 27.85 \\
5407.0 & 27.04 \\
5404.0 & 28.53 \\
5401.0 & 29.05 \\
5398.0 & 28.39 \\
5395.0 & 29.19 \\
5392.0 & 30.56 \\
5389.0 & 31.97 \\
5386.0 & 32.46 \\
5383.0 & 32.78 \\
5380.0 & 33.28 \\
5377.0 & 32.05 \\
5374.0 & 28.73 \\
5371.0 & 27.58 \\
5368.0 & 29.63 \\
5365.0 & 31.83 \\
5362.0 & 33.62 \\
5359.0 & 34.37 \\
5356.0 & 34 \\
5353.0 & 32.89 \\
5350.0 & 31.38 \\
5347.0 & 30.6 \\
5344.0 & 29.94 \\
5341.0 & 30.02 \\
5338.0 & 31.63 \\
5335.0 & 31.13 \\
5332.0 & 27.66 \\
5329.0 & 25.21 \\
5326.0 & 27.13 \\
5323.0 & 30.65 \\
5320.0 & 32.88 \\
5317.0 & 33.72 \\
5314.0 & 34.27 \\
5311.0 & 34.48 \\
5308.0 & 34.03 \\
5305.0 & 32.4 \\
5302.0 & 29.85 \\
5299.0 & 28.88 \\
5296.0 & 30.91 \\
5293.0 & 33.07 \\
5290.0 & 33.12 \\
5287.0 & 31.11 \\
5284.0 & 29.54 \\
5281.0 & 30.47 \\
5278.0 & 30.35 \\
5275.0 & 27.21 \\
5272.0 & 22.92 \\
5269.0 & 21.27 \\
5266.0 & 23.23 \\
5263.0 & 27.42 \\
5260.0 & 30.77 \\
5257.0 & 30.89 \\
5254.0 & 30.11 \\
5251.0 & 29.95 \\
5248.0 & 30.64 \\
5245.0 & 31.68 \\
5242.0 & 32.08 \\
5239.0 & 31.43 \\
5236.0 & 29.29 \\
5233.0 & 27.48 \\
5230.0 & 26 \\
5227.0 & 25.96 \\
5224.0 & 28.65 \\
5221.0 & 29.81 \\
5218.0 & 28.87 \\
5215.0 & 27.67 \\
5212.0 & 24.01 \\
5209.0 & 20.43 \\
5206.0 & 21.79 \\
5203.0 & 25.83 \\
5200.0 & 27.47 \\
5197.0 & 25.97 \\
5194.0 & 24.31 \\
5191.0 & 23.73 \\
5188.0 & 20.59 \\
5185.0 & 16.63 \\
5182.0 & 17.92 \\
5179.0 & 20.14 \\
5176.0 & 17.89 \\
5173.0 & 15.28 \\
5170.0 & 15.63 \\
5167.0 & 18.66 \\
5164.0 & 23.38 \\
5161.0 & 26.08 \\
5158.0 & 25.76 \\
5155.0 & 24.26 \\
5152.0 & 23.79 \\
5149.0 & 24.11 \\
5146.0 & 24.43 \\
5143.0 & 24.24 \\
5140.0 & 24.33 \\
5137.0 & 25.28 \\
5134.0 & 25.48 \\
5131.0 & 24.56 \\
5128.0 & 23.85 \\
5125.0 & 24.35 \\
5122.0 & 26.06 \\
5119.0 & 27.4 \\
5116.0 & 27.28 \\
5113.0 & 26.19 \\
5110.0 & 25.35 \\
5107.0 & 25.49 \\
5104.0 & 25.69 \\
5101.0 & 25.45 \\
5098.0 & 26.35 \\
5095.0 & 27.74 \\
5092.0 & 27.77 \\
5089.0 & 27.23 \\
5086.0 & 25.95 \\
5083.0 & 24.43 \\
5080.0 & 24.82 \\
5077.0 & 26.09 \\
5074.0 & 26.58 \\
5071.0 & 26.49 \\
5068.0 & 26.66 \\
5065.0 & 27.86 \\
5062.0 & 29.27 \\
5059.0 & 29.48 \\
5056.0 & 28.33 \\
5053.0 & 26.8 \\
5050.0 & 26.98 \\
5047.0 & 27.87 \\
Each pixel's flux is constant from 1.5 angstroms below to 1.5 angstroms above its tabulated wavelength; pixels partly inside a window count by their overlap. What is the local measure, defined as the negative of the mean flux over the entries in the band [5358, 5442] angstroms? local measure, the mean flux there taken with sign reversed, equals -30.7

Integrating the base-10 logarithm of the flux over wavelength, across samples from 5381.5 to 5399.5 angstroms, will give 26.8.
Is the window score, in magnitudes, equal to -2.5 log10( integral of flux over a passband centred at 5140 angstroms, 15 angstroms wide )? -6.42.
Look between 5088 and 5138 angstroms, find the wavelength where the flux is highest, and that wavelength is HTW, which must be 5092.0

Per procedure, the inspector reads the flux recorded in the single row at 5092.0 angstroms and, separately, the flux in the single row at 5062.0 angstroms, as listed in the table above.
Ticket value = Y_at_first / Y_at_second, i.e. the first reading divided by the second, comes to 0.95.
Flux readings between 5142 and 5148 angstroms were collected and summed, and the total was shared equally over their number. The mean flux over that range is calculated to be 24.3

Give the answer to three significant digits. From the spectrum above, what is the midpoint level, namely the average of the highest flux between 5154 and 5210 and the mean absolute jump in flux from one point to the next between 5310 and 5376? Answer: 14.4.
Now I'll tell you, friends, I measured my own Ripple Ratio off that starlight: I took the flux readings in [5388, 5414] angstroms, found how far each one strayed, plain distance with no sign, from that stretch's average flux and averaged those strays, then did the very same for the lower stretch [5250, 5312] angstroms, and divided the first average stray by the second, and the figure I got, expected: 0.43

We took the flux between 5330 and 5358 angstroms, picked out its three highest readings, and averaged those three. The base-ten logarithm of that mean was 1.52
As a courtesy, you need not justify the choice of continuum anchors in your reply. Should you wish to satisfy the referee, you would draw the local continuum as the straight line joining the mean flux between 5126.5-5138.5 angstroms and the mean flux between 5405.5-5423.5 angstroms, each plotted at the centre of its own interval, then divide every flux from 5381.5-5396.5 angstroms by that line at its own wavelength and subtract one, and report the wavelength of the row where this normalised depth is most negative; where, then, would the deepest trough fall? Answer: 5395.0 angstroms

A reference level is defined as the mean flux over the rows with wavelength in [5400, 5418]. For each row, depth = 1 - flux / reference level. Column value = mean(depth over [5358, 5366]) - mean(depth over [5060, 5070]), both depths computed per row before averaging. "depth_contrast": -0.184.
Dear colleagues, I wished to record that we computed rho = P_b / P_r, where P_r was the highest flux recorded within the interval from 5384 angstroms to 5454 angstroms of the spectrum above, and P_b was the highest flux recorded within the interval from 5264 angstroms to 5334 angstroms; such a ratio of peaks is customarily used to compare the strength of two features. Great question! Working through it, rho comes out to 1.03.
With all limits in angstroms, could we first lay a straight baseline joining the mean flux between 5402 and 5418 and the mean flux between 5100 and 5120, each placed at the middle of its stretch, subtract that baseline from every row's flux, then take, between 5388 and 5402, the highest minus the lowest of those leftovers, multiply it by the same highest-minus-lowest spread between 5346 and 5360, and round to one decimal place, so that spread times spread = 13.4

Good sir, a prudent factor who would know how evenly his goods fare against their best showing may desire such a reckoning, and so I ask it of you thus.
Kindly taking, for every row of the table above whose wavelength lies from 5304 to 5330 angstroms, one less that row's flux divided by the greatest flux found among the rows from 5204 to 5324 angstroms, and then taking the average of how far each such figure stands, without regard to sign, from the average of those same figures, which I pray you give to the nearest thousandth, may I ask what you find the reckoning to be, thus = 0.077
